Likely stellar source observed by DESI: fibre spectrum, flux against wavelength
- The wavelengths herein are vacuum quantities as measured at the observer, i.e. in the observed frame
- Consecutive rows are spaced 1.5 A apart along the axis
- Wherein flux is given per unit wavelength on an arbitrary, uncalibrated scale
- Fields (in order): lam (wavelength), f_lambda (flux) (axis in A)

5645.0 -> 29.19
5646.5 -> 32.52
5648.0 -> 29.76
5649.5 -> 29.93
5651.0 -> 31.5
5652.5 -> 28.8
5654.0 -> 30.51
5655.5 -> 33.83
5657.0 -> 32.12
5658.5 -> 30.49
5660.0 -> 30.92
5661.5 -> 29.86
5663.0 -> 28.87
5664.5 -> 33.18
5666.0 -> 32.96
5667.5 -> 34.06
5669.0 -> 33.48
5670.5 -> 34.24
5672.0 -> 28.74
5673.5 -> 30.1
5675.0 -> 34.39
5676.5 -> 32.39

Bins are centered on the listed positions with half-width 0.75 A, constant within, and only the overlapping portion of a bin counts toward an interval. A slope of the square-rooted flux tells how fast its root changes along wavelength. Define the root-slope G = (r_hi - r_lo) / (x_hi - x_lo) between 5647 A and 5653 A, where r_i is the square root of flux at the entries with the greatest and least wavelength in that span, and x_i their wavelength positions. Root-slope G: -0.020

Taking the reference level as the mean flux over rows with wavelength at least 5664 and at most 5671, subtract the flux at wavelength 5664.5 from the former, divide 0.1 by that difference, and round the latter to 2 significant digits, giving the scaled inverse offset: 0.25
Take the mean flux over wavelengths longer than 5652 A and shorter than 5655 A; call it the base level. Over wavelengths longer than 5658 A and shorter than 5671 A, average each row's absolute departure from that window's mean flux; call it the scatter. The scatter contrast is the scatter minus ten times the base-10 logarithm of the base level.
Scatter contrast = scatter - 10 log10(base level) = -13.0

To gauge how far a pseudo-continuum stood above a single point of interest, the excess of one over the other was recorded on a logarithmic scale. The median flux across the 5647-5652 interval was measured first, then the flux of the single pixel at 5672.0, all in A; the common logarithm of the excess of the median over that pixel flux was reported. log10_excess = 0.1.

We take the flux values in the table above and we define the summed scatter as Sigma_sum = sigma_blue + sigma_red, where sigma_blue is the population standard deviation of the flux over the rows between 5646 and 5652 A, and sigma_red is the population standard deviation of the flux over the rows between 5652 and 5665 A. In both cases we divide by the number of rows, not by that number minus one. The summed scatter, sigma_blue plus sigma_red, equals 2.8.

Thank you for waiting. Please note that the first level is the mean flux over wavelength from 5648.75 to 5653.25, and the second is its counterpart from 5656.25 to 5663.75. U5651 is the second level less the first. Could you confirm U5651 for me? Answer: 0.4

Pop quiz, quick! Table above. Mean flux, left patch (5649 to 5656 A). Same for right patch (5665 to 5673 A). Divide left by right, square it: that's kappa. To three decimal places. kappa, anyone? 0.894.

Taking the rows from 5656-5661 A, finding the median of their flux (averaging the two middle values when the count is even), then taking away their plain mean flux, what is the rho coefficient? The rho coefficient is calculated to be -0.3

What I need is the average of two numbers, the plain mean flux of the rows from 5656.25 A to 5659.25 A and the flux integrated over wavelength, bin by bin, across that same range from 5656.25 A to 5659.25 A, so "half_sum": 62.6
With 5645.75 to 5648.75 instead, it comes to 62.3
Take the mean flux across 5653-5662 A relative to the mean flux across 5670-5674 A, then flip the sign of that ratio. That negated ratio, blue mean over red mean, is -1.01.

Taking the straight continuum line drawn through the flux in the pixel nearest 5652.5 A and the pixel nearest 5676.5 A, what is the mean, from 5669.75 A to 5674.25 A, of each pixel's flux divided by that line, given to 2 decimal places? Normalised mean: 0.98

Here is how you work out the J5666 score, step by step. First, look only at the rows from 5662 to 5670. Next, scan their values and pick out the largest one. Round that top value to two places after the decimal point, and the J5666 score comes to 34.06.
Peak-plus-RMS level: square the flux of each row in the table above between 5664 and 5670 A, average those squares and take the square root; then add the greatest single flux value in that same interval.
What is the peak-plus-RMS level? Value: 67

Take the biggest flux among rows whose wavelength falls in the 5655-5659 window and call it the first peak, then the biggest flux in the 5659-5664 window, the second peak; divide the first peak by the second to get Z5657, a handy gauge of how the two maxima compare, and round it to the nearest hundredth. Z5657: 1.09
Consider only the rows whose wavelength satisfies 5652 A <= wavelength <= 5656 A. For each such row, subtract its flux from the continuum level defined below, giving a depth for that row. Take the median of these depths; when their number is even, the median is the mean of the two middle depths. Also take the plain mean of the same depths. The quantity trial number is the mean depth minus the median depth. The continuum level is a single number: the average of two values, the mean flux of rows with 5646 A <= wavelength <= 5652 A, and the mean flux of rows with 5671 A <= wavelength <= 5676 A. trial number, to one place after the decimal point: -0.5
